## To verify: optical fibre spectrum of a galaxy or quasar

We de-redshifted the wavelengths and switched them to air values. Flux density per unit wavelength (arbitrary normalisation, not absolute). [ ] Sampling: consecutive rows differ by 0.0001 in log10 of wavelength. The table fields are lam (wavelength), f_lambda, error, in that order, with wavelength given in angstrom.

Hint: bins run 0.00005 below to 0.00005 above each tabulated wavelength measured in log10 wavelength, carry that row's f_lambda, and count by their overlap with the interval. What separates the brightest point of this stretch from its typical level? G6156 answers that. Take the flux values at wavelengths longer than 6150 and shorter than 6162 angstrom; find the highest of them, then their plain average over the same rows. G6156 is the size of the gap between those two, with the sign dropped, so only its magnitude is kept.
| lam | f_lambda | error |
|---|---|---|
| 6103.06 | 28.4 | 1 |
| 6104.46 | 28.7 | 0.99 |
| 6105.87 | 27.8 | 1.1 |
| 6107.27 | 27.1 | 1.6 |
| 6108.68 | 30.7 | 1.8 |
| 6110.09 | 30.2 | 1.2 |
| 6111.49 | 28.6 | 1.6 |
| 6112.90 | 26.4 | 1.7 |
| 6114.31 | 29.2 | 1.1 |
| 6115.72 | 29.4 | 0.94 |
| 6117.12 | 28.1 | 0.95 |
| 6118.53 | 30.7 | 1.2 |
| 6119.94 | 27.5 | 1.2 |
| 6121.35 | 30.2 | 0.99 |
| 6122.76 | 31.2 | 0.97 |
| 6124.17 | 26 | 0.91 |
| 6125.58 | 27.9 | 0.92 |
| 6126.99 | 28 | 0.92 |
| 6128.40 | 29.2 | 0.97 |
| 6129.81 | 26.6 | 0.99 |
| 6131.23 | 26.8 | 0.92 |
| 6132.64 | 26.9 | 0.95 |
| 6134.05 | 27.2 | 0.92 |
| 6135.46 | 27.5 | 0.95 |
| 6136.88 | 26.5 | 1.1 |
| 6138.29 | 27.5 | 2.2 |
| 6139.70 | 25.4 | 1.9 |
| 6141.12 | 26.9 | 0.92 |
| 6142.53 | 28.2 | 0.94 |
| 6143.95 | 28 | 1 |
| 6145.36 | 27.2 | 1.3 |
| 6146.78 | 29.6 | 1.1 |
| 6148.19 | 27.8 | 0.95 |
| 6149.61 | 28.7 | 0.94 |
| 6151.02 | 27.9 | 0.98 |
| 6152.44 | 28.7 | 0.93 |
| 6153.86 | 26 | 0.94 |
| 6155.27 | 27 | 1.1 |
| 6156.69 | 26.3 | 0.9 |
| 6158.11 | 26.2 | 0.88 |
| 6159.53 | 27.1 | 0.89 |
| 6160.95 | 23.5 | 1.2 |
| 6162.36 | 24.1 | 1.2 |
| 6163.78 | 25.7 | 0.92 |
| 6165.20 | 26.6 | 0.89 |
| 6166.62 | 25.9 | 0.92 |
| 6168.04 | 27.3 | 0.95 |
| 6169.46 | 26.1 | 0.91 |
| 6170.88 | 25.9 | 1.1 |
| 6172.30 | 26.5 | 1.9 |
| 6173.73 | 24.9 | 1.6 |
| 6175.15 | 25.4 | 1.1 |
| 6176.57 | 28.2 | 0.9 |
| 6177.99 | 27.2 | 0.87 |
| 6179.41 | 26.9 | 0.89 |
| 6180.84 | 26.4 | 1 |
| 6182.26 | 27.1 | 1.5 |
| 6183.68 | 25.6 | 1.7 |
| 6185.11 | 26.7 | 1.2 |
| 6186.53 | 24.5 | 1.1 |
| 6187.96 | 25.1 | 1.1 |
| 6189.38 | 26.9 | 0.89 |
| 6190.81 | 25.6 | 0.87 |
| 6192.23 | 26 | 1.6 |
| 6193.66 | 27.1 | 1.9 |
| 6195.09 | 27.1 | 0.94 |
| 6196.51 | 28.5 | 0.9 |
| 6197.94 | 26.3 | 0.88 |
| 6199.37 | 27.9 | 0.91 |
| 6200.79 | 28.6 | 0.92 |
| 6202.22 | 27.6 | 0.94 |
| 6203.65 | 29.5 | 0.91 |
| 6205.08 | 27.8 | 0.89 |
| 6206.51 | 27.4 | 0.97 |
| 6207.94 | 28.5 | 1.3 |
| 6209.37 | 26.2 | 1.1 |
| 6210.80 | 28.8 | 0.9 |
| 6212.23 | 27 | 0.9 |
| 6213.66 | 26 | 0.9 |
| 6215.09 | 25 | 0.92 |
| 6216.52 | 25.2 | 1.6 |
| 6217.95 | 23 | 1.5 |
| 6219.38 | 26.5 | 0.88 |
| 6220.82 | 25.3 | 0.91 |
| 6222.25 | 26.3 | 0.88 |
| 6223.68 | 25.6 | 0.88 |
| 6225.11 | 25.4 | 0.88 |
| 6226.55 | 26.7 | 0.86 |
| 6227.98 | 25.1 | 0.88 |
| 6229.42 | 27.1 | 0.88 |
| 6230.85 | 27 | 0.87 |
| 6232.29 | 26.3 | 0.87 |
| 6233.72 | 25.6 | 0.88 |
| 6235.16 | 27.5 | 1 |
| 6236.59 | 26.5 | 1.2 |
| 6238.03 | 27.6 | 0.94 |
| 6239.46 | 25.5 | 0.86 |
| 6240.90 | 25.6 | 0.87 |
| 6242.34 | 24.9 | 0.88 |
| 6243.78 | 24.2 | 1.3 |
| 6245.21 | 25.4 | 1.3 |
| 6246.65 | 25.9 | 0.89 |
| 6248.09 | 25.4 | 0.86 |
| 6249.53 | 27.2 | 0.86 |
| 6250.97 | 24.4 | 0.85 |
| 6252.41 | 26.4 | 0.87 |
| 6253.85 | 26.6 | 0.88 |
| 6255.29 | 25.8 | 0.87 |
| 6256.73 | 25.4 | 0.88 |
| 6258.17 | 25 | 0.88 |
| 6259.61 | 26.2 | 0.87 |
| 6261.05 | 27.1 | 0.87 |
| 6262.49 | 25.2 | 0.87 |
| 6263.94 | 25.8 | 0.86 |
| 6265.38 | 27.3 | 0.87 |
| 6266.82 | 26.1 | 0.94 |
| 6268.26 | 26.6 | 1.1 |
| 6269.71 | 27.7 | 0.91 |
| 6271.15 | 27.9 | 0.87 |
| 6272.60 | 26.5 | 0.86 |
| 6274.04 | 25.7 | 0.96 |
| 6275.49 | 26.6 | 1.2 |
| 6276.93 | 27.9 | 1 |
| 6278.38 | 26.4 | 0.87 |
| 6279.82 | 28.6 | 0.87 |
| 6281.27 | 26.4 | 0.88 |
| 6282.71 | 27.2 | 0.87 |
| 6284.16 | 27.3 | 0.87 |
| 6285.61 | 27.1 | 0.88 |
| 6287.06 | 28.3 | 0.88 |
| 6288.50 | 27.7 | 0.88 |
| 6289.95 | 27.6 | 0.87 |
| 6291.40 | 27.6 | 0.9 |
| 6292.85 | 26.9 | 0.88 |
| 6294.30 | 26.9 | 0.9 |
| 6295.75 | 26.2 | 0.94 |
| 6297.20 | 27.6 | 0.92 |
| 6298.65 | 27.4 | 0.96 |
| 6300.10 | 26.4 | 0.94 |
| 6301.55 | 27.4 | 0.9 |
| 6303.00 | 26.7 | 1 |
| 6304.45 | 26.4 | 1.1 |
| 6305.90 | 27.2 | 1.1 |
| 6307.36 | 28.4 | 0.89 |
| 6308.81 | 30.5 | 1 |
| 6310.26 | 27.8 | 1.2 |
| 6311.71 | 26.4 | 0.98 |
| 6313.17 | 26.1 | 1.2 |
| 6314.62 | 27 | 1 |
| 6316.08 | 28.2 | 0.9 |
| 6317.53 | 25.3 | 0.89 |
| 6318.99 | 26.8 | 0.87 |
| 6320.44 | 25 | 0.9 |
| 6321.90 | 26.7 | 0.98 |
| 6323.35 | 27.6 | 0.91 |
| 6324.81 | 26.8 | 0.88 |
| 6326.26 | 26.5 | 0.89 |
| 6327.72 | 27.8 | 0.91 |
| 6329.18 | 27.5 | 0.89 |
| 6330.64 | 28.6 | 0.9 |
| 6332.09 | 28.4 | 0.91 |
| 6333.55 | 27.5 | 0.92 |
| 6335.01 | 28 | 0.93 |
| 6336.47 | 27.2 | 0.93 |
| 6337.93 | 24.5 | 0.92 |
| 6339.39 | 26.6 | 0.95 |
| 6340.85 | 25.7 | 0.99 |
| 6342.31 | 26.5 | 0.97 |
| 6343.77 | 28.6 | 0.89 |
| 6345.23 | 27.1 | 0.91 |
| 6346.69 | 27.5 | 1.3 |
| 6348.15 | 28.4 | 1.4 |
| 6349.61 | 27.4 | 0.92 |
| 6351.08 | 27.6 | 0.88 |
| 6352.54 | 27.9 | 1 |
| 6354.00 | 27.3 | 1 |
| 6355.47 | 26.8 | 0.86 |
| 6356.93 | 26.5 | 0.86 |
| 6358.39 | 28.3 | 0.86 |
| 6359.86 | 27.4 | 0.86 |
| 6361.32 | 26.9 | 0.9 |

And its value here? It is 2.11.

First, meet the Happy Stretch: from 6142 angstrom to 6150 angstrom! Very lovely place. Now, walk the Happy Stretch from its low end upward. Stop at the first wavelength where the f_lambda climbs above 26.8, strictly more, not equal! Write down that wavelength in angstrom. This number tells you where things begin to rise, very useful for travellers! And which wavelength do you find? 6142.53 angstrom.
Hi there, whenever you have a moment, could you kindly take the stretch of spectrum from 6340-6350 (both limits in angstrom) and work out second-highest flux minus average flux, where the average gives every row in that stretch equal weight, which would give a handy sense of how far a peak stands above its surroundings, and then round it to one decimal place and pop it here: 1.1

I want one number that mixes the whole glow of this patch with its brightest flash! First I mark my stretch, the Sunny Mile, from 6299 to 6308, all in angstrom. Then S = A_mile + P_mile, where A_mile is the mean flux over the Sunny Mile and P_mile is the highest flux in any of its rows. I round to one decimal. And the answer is 55.5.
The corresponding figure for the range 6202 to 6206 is 57.8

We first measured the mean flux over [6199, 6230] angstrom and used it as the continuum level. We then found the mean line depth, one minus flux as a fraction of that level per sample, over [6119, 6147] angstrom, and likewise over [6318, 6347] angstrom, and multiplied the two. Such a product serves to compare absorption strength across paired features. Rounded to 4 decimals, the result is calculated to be 0.0006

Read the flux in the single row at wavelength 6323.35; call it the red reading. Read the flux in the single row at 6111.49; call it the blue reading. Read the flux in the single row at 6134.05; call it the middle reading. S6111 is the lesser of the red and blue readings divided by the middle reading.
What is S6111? 1.01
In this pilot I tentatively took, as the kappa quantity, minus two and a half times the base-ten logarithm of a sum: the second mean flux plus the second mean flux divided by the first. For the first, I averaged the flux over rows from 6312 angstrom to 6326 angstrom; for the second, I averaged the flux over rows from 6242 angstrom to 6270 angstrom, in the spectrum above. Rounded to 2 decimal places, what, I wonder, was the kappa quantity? -3.57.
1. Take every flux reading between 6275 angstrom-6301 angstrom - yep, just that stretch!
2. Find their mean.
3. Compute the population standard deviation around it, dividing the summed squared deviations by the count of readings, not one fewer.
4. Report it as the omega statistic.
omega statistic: 0.66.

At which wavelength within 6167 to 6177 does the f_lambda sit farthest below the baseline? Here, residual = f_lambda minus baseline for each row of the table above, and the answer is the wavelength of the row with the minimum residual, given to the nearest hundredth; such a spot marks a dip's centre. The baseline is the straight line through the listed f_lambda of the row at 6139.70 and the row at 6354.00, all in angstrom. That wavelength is 6173.73 angstrom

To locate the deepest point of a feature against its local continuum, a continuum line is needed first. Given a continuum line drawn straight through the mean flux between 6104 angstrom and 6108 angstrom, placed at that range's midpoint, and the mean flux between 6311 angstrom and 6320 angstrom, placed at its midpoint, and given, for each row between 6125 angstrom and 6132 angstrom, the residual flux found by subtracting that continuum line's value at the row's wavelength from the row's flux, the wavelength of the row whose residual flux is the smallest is 6129.81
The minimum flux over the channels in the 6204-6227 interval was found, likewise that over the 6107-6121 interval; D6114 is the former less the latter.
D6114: -3.4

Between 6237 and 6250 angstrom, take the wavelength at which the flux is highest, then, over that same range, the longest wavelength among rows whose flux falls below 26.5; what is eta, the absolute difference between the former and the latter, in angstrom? 10.1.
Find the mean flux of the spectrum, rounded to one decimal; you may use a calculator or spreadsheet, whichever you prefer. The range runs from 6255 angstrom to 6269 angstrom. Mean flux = 26.1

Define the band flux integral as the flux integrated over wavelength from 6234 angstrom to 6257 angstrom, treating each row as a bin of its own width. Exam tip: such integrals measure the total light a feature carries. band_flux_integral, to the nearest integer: 596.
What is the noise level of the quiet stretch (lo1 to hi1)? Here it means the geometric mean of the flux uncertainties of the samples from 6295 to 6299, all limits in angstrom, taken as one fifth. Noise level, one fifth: 0.188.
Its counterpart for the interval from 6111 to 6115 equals 0.288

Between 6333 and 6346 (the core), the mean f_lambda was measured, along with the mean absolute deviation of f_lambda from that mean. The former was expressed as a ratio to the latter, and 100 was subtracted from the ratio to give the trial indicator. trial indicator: -71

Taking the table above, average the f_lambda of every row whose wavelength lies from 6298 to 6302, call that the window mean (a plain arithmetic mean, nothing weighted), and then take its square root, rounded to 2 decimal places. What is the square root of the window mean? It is 5.20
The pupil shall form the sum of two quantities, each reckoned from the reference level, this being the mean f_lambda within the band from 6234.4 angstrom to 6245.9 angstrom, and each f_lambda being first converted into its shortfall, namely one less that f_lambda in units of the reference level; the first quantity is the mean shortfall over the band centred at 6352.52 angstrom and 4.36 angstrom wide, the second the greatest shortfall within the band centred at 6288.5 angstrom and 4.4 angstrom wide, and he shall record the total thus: -0.13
